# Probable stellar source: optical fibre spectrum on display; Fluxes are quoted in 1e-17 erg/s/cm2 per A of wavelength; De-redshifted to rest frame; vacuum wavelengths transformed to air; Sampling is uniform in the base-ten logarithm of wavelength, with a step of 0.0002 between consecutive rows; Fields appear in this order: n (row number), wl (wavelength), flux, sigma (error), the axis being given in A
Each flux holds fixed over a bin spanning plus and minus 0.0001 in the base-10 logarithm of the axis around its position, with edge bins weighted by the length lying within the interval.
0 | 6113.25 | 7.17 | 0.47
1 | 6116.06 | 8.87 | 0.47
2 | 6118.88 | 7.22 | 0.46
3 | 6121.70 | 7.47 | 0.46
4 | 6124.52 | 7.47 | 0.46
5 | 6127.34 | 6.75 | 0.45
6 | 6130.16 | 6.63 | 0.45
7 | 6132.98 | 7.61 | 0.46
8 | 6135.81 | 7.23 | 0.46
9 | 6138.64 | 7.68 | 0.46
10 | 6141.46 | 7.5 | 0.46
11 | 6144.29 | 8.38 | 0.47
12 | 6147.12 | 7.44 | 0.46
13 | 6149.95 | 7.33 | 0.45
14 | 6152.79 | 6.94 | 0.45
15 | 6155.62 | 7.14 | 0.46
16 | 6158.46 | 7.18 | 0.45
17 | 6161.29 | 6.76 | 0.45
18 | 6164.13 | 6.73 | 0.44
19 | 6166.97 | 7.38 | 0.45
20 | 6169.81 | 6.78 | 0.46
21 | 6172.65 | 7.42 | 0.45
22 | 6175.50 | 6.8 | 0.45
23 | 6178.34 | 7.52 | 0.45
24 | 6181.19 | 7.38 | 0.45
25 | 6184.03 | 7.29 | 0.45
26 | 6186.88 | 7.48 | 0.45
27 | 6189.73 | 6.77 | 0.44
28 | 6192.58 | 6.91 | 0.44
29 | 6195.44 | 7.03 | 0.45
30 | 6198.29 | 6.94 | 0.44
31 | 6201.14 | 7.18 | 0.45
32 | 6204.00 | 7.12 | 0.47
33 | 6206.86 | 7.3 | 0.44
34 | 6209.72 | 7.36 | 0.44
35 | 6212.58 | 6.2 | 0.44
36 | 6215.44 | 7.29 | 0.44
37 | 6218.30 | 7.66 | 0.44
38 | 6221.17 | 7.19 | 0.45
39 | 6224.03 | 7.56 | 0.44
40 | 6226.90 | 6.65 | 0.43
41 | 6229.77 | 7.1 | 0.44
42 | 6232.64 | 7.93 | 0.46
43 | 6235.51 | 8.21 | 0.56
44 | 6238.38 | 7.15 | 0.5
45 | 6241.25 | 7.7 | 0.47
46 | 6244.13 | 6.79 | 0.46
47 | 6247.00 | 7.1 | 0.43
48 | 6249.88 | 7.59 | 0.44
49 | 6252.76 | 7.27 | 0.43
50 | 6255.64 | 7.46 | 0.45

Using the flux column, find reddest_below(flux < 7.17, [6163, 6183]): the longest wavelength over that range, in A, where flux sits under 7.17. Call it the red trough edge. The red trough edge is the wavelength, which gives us 6175.50 A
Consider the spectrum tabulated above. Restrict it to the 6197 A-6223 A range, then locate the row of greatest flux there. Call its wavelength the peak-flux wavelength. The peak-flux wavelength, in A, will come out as 6218.30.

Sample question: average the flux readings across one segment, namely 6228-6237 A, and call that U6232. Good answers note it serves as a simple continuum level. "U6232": 7.7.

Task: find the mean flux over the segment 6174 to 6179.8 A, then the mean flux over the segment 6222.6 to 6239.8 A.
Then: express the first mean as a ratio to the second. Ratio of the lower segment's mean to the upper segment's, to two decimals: 0.96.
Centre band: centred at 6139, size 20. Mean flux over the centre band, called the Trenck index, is 7.50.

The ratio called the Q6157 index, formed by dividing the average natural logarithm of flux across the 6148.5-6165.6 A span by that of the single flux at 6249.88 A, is 0.96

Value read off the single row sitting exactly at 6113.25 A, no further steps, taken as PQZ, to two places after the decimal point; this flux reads 7.17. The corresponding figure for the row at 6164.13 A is 6.73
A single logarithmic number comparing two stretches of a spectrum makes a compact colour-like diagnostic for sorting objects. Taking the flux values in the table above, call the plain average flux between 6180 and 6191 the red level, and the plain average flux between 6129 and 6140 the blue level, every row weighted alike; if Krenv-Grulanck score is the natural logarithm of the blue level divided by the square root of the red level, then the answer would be 1.00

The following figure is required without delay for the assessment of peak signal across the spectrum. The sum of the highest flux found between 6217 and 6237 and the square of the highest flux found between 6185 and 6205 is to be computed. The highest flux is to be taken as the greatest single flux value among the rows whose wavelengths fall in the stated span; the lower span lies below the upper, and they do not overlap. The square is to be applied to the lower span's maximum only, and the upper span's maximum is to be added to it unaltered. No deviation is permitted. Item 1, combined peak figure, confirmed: 64.2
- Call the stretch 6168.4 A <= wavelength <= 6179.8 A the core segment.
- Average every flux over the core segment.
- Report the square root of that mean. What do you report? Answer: 2.67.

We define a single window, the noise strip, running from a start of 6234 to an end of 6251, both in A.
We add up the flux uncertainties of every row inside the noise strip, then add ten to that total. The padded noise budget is 12.9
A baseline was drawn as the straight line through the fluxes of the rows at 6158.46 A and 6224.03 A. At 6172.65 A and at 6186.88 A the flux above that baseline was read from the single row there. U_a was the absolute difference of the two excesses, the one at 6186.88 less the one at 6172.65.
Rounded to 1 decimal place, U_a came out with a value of 0.0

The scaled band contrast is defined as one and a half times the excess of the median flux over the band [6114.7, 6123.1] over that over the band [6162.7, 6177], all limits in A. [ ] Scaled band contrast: 1.0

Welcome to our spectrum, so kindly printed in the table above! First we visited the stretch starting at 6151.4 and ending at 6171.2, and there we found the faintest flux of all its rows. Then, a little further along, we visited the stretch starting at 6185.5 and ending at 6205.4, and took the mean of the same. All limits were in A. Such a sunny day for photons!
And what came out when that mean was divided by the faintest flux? 1.05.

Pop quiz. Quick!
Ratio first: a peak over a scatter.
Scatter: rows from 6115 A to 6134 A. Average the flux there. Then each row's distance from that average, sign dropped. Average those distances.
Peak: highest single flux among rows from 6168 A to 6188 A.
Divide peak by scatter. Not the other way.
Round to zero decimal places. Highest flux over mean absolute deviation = 16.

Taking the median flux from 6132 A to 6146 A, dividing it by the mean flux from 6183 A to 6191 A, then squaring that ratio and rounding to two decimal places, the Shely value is 1.12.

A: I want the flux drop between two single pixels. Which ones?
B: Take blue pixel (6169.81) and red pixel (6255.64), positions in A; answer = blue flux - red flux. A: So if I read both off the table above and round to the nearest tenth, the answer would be -0.7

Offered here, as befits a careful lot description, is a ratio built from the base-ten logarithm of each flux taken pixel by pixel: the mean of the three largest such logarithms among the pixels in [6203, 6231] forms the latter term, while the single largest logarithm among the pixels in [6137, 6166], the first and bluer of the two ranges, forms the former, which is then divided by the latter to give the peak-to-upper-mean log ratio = 1.05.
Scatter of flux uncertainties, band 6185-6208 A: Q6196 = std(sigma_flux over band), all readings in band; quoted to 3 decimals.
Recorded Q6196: 0.010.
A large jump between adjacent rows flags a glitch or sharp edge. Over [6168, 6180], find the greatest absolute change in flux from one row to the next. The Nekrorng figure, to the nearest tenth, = 0.7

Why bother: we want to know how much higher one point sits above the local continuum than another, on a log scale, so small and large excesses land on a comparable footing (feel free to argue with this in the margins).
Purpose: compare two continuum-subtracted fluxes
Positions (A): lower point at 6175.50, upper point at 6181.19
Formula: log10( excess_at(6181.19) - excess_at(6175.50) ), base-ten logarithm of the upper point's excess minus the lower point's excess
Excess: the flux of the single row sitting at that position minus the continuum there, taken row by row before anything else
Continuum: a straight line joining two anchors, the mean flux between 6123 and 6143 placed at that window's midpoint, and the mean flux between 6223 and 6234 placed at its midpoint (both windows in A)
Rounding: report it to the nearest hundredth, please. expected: -0.24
